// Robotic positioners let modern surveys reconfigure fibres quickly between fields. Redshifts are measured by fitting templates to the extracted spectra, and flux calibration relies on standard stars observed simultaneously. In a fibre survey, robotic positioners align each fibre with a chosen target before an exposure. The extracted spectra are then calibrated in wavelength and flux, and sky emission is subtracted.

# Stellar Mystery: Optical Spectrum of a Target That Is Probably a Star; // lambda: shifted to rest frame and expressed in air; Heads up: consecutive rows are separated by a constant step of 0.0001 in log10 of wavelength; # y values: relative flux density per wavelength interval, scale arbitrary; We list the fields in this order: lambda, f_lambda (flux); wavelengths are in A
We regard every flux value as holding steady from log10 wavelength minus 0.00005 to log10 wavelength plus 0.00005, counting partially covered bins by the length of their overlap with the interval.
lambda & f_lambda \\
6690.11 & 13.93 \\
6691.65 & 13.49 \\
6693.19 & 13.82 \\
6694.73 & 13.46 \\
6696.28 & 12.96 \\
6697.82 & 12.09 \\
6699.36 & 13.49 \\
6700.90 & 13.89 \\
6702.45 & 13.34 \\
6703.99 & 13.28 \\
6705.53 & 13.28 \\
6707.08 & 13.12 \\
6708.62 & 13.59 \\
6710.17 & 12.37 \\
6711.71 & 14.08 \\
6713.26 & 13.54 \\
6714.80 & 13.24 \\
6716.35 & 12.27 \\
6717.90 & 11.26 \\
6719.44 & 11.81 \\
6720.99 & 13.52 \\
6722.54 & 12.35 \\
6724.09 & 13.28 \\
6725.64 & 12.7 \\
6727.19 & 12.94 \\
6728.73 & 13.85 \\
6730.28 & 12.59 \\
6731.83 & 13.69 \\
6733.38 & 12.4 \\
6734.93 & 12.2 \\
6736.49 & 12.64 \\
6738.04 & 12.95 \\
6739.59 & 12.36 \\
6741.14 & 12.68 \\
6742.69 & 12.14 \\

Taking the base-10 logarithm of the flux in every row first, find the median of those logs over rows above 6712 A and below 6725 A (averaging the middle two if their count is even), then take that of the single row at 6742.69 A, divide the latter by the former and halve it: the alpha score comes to 0.490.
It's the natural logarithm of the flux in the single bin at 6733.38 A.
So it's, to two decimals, 2.52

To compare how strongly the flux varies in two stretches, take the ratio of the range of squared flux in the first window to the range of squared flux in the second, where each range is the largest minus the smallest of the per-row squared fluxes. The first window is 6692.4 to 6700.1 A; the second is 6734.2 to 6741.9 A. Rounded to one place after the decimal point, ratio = 2.4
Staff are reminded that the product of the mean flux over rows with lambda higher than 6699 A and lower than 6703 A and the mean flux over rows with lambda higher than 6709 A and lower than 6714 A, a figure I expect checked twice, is 181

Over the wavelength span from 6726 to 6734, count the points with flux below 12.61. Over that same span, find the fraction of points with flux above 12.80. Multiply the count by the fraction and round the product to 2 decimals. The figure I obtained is 1.20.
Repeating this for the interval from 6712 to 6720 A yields 1.20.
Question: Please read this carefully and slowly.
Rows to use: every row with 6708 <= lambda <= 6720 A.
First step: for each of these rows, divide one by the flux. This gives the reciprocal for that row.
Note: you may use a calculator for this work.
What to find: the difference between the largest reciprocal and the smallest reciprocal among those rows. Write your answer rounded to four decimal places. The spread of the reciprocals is 0.0178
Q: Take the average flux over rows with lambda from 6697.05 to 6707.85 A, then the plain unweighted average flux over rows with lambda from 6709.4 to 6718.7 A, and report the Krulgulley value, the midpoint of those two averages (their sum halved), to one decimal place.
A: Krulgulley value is 13.0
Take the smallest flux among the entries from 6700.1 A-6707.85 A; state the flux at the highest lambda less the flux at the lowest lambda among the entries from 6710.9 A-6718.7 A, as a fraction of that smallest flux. -0.215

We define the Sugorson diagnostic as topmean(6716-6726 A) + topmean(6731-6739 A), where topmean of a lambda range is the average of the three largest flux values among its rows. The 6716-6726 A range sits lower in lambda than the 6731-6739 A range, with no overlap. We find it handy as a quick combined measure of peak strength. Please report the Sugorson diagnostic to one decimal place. 26.3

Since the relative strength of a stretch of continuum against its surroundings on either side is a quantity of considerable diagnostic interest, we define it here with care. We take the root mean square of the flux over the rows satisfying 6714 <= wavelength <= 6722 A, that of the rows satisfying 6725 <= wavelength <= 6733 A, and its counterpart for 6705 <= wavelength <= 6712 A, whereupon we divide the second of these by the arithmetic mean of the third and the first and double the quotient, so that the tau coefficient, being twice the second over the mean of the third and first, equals 2.04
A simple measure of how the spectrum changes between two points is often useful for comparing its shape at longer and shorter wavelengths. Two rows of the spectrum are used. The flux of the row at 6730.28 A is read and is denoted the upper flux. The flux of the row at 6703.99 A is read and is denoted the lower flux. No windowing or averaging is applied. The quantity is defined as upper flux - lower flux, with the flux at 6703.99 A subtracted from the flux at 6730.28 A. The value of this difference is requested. -0.69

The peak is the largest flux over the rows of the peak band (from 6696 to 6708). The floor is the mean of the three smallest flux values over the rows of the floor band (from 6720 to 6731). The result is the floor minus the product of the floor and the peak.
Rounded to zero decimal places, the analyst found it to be -162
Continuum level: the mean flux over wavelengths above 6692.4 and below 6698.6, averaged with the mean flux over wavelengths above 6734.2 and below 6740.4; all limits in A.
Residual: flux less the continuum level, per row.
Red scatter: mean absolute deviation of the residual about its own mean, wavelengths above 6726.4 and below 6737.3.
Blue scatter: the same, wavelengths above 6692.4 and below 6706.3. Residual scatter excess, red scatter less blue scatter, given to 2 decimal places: 0.16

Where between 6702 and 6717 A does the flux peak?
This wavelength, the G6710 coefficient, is 6711.71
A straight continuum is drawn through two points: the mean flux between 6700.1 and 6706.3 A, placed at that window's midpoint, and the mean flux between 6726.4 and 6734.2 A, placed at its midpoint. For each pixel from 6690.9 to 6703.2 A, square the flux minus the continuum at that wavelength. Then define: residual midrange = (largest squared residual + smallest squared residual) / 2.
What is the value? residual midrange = 1.0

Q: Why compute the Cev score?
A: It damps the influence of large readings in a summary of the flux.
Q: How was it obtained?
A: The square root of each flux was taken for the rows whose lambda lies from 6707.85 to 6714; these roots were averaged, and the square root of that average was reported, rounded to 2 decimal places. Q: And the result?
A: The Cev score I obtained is 1.91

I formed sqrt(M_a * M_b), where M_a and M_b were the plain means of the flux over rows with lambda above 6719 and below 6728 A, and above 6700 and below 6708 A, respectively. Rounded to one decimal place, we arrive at 13.1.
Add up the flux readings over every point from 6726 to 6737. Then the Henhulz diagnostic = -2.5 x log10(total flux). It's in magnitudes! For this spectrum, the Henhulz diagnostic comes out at -4.9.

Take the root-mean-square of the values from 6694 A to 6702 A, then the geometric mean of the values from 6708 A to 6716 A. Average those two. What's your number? 13.27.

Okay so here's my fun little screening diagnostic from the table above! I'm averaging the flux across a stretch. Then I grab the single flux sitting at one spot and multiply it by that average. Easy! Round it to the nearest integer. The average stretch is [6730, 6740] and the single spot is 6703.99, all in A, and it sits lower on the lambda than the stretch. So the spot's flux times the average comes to 169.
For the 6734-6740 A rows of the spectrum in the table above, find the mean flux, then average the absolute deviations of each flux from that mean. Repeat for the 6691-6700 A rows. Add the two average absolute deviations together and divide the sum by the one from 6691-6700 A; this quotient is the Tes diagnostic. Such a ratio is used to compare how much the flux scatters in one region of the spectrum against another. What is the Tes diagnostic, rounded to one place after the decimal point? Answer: 1.6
